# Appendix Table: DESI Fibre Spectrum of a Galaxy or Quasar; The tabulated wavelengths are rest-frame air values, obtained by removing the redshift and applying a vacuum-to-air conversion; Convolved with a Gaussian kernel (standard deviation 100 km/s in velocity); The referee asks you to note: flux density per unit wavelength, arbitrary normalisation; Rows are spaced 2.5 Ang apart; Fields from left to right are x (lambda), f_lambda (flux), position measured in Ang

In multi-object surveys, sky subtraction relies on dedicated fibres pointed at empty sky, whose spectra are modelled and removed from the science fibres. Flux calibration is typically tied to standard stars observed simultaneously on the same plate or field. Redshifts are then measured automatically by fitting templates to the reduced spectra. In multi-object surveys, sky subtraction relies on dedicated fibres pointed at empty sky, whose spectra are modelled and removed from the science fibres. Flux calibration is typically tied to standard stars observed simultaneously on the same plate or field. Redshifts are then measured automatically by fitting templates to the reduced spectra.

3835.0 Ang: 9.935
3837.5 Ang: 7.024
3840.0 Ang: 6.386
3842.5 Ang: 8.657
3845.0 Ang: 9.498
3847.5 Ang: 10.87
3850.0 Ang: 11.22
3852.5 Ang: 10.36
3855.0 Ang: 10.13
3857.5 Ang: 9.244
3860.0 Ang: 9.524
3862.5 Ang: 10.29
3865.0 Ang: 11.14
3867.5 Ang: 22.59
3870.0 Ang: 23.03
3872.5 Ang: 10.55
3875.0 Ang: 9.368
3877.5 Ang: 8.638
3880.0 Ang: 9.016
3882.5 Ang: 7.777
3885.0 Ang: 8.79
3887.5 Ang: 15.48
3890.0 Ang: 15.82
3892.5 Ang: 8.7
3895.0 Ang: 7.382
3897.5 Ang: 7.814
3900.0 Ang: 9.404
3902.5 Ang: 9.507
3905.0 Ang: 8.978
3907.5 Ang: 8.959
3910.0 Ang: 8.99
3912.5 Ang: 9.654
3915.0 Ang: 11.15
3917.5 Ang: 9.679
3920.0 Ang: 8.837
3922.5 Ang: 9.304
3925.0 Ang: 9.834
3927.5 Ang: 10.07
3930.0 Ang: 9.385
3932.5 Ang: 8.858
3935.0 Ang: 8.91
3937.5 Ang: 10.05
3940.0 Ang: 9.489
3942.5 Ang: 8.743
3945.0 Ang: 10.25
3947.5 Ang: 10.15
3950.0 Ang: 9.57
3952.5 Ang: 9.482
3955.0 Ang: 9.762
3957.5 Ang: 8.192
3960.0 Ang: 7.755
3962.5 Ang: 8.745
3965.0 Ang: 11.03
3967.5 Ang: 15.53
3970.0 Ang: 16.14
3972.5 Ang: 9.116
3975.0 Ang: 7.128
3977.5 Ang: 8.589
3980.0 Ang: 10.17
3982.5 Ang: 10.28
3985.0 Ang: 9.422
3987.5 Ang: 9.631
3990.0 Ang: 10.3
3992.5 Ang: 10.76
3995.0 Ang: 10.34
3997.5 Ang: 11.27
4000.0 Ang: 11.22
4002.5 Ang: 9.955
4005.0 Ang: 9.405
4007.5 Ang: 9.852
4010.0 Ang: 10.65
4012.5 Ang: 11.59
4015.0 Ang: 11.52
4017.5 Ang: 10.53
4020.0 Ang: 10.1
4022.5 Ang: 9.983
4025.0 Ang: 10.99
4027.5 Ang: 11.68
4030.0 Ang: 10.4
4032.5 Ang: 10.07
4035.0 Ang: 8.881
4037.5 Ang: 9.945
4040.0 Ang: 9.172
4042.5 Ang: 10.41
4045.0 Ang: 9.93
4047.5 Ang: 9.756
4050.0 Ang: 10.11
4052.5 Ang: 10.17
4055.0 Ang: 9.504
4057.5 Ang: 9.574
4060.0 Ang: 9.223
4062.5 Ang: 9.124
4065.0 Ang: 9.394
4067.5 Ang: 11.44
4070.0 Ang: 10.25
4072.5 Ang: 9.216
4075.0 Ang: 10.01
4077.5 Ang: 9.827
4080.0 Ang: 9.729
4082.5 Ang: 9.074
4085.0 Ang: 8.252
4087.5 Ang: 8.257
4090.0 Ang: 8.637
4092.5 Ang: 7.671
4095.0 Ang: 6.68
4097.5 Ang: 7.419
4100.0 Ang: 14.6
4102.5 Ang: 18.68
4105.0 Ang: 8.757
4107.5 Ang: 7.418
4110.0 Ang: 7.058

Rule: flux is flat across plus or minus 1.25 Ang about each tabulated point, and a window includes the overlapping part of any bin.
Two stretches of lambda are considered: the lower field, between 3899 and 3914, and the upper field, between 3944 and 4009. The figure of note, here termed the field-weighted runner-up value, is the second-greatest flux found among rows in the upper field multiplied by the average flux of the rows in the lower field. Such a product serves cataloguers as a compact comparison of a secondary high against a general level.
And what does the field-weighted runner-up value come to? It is 144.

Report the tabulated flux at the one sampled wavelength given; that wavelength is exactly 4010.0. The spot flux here 10.65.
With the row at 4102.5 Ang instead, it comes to 18.68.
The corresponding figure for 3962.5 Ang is 8.745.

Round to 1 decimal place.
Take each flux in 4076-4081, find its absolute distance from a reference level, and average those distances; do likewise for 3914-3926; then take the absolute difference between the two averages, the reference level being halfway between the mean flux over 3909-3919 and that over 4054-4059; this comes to 0.5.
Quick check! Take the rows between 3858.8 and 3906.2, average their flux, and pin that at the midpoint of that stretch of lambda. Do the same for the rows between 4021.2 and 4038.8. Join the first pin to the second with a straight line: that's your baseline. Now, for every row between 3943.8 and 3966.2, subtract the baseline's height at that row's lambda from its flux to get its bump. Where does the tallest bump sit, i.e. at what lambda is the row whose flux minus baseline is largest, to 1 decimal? 3965.0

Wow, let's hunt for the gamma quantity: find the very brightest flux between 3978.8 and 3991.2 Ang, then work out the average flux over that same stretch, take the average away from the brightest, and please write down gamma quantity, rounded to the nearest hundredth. 0.34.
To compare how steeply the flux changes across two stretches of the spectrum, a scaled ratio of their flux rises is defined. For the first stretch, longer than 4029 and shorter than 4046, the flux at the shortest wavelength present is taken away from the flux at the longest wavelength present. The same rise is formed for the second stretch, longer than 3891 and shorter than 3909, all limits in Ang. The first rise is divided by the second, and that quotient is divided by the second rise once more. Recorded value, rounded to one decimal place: -7.0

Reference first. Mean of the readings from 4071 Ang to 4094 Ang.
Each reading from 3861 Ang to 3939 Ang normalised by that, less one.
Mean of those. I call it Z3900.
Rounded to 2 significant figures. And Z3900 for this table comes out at 0.18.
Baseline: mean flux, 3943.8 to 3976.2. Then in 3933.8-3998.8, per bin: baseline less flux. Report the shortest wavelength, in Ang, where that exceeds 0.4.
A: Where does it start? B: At 3935.0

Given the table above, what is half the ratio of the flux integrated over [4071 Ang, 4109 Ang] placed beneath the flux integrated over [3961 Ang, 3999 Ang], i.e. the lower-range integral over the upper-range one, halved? 0.55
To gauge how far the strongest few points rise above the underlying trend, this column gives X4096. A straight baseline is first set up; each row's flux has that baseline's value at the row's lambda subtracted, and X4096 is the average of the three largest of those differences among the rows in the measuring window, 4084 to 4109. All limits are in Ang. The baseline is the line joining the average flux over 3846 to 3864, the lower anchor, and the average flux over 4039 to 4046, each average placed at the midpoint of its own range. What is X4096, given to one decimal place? 4.3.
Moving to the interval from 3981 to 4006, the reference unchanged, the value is 1.1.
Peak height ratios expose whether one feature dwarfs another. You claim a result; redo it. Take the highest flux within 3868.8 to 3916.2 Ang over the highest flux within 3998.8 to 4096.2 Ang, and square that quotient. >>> 3.9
